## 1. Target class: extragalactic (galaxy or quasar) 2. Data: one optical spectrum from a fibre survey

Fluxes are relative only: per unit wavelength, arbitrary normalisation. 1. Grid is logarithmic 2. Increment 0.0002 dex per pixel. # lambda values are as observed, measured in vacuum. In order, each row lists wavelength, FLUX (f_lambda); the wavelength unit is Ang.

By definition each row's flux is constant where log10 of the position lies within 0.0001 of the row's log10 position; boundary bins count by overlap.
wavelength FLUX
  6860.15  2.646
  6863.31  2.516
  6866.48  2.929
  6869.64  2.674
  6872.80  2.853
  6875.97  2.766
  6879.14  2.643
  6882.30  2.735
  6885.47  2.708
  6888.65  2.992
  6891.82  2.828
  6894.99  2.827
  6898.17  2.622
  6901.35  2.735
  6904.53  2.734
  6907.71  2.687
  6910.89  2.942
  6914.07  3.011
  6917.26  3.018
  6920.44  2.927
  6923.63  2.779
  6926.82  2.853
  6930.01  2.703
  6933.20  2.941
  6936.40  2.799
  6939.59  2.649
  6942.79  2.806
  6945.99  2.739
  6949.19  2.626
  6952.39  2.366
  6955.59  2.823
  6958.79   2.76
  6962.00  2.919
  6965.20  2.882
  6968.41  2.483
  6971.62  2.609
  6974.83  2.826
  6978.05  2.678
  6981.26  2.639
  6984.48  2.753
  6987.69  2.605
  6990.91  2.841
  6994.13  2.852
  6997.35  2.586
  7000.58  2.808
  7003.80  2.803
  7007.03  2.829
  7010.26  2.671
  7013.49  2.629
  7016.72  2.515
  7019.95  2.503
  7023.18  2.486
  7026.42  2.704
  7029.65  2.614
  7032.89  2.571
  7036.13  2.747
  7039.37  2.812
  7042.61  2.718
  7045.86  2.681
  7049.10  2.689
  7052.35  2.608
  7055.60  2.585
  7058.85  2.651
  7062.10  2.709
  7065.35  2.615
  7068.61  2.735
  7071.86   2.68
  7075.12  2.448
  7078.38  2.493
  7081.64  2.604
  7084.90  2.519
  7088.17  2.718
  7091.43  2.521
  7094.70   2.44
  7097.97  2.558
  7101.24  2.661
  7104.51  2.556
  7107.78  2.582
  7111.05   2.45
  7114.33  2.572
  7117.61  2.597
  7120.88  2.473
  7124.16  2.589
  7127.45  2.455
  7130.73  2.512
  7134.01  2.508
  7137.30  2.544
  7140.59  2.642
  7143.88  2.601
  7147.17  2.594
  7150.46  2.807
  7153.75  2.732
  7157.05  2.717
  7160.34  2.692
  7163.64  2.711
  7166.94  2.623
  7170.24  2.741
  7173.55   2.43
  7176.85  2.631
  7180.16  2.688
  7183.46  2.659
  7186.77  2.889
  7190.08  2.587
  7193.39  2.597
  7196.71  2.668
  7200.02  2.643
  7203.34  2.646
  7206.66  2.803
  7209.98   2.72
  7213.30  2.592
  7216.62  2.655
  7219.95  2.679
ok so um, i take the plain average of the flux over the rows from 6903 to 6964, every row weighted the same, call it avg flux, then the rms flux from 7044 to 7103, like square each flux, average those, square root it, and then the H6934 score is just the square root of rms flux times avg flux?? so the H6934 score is 2.70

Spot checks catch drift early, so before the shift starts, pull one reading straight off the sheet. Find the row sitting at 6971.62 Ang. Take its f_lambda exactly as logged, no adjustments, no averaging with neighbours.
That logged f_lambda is 2.609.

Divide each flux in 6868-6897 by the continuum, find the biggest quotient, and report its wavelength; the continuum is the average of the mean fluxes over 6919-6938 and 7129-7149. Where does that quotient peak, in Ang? 6888.65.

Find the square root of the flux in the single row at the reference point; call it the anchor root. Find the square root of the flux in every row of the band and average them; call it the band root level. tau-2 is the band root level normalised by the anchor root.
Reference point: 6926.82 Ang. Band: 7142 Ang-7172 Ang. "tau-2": 0.97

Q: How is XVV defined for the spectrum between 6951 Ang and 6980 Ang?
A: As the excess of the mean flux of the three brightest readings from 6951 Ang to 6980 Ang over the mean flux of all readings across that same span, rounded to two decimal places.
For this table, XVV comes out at 0.17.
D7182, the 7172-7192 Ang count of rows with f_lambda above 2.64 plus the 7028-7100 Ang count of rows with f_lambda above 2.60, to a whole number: 17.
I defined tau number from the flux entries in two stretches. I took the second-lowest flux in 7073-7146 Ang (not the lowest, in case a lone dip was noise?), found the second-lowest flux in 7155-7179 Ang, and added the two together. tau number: 5.07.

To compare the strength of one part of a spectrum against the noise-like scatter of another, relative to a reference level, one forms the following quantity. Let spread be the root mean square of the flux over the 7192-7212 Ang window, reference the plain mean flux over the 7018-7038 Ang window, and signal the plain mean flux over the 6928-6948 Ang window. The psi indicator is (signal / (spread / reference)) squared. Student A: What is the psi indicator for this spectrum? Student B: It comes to 7.26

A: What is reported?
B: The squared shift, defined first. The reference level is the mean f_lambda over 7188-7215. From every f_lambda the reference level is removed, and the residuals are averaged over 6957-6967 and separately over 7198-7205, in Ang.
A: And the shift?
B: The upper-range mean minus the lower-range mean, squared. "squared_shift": 0.04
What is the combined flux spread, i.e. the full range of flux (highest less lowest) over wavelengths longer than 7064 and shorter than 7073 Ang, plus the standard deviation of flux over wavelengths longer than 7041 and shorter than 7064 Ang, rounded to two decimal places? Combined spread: 0.17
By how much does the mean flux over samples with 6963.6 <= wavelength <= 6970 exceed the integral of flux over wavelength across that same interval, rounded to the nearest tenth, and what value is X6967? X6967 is -14.5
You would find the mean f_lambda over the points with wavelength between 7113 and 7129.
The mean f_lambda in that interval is 2.54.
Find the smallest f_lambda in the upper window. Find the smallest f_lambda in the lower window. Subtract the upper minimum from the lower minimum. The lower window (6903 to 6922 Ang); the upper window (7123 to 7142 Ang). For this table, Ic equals 0.23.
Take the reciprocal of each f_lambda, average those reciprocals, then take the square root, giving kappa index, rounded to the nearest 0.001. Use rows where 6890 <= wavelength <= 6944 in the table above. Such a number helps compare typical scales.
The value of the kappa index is 0.596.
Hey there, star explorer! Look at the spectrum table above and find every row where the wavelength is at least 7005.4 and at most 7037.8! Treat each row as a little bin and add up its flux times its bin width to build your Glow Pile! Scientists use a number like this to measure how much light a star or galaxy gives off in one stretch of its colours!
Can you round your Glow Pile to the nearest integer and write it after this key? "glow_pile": 85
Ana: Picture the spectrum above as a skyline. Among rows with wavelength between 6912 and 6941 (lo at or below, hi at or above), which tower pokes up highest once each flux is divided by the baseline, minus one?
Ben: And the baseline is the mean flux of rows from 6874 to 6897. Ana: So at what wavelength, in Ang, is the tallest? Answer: 6917.26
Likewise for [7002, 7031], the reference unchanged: 7007.03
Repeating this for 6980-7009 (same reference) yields 6994.13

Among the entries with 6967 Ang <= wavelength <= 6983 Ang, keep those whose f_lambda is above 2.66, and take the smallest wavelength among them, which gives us 6974.83 Ang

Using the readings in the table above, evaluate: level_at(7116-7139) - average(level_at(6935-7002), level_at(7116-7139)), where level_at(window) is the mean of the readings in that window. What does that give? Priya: -0.10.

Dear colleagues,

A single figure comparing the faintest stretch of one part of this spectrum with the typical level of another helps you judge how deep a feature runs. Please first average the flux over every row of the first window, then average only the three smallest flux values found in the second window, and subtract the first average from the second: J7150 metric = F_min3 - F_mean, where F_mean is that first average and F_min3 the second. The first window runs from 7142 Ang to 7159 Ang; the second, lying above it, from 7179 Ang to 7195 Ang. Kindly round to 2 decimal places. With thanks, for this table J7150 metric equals -0.08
